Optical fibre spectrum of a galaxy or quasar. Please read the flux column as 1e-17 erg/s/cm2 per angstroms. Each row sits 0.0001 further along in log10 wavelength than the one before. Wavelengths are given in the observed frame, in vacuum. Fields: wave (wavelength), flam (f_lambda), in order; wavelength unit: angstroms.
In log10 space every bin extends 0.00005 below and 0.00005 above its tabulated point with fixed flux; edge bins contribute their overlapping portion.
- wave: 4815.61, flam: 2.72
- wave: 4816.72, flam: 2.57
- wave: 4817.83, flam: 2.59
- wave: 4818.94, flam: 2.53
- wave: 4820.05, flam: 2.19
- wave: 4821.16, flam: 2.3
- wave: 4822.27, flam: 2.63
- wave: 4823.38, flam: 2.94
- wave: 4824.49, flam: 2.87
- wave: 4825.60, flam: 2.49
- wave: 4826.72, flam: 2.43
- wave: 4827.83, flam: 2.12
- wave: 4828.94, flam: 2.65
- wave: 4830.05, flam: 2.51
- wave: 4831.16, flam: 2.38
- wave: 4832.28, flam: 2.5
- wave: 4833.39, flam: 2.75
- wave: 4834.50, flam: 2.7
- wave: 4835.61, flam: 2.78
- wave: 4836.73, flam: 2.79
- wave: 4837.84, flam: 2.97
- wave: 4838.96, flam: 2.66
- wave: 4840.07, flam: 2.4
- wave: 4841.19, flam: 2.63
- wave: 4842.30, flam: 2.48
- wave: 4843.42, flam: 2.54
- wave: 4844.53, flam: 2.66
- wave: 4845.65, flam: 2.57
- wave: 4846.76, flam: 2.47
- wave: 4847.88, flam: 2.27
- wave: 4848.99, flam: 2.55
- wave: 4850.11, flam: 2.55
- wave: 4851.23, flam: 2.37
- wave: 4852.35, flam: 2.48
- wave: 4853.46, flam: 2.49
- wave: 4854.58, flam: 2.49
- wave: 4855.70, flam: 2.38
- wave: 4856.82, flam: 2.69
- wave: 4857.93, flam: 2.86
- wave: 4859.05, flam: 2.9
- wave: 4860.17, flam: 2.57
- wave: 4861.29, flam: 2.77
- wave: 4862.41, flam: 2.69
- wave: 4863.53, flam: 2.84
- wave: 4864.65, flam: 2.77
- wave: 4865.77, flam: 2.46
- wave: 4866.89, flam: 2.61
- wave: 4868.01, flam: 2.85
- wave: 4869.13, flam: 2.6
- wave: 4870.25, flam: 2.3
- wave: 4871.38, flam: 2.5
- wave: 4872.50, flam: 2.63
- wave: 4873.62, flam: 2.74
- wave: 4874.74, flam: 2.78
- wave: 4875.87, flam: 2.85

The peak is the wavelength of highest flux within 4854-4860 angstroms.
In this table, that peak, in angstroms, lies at 4859.05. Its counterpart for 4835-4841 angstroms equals 4837.84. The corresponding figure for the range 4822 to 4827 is 4823.38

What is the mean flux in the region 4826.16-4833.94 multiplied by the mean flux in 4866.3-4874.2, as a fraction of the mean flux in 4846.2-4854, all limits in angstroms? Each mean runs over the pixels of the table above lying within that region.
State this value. 2.63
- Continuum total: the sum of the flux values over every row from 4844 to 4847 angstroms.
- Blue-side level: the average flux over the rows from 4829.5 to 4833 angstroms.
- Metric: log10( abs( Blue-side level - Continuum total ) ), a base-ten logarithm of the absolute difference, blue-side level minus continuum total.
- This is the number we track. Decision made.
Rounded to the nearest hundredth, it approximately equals 0.72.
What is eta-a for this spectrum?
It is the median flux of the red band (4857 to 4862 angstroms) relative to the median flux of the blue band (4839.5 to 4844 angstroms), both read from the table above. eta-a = 1.12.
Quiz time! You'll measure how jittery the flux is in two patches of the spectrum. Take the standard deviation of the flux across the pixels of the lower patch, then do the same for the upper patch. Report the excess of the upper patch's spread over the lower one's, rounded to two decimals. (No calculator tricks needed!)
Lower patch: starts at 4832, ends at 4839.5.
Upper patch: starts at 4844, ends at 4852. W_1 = -0.01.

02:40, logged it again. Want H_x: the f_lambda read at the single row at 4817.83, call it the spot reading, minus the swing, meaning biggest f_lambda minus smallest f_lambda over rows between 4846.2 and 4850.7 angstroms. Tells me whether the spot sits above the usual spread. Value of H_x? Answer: 2.3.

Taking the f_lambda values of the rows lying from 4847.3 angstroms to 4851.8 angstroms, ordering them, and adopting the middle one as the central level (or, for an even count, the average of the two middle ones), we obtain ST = 2.46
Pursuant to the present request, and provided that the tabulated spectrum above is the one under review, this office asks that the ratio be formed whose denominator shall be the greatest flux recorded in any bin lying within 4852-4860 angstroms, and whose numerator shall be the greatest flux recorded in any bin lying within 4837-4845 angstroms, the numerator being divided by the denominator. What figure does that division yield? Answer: 1.02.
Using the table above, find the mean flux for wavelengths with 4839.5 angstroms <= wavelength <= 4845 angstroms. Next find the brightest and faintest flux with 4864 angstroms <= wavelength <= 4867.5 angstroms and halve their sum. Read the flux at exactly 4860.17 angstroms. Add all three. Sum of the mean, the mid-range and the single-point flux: 7.73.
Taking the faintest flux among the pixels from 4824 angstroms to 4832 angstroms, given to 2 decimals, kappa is 2.12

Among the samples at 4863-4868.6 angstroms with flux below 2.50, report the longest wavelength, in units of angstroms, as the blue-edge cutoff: 4865.77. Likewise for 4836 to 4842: 4840.07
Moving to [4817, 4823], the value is 4821.16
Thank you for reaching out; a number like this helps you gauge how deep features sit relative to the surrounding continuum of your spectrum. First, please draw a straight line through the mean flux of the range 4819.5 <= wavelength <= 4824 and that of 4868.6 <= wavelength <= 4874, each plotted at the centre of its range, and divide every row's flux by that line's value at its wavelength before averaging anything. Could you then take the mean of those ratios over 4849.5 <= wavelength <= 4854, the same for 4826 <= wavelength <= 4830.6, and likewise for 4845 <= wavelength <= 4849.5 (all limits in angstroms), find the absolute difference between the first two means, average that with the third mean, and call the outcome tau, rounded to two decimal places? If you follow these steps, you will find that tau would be 0.49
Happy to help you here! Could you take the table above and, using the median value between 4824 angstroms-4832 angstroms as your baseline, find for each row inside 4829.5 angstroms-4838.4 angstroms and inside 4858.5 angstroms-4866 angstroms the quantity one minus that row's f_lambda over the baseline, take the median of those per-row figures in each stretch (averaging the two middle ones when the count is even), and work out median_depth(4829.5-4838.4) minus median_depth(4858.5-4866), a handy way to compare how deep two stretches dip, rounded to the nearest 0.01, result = 0.02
